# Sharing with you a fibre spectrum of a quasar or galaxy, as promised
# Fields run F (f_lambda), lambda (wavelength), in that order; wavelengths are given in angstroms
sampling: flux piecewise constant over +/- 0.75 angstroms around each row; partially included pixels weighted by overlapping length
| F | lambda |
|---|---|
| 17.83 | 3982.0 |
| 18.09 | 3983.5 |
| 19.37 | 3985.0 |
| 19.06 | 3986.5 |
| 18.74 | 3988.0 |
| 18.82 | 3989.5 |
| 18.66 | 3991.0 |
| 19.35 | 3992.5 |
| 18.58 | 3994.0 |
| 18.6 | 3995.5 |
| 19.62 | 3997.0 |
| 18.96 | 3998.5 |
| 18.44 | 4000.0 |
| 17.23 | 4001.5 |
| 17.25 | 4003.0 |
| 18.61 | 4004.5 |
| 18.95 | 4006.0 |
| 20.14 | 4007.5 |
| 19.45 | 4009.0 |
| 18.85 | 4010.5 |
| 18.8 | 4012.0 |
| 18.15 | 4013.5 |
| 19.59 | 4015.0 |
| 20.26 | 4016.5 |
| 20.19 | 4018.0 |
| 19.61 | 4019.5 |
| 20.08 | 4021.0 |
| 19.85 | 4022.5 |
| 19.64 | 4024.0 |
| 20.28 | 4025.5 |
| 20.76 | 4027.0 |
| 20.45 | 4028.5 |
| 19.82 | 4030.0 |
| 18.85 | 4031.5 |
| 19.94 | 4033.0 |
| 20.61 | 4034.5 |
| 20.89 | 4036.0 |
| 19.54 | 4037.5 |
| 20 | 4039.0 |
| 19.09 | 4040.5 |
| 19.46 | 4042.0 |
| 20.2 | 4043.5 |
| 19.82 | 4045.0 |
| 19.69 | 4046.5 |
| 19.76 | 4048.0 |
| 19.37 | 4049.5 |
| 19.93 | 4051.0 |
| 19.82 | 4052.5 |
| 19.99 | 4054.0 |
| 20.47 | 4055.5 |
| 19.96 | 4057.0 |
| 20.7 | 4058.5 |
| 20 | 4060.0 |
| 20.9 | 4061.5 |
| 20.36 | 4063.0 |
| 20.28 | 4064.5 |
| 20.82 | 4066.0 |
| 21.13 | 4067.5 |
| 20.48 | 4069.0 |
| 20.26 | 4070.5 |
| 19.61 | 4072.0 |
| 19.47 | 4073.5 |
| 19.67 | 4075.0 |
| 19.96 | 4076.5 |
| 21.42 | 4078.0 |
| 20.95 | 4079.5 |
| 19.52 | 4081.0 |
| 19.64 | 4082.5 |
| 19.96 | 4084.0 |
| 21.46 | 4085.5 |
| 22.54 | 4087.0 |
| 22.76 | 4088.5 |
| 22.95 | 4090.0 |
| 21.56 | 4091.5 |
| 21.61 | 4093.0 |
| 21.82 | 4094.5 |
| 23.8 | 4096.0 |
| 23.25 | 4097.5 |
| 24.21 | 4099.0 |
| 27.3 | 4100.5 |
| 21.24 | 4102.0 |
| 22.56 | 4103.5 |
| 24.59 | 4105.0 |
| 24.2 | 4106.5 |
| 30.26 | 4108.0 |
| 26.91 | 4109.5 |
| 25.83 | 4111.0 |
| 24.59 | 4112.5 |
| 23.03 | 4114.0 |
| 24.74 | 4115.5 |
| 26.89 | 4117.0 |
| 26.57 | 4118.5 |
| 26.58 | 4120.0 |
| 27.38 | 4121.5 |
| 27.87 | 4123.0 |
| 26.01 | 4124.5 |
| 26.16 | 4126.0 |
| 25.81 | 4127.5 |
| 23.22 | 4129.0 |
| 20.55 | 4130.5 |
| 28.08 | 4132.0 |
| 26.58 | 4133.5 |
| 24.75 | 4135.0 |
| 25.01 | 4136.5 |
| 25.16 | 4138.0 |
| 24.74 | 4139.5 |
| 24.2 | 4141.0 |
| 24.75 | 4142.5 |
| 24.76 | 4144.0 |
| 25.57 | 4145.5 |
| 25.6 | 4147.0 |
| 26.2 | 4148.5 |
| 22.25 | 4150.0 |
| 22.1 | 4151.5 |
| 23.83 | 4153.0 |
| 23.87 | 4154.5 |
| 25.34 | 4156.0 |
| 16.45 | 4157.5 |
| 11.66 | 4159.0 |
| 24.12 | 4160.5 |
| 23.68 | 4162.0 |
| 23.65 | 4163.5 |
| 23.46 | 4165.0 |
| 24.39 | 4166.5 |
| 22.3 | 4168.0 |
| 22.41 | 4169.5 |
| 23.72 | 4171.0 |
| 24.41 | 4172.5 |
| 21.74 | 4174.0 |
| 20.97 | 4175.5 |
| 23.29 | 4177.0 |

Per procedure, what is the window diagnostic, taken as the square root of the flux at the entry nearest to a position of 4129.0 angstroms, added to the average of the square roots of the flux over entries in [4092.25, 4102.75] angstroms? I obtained 9.6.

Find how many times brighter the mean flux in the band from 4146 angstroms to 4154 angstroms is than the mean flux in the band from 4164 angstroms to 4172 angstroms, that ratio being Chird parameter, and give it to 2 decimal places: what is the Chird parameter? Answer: 1.03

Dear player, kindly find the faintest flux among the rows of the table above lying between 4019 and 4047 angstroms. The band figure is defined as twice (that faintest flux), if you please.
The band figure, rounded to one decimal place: 37.7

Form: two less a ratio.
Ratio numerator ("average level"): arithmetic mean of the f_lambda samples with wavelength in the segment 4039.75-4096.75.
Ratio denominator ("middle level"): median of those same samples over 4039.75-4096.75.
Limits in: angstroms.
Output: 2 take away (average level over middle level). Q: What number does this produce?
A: 0.98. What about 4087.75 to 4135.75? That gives 0.99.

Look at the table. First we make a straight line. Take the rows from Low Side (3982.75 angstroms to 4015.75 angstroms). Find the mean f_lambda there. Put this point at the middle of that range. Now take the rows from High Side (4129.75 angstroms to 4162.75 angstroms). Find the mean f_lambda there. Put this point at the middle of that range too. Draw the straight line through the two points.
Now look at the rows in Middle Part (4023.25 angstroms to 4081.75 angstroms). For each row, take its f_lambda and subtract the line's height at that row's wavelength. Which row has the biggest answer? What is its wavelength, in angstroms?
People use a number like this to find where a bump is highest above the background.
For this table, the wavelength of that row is 4027.0 angstroms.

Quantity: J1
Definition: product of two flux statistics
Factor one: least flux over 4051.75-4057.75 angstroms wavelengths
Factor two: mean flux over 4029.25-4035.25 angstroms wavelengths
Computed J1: 393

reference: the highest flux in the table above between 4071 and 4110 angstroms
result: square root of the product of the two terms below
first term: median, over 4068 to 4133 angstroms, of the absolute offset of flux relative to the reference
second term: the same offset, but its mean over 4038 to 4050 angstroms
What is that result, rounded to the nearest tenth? 8.7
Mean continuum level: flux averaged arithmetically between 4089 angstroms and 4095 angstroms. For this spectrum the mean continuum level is 22.0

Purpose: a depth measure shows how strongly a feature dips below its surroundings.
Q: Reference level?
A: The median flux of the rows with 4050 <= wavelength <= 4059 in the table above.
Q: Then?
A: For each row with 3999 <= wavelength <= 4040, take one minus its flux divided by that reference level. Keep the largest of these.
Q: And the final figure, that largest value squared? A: 0.019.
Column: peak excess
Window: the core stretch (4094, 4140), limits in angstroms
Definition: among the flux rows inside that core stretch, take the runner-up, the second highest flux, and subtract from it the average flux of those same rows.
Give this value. 2.9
